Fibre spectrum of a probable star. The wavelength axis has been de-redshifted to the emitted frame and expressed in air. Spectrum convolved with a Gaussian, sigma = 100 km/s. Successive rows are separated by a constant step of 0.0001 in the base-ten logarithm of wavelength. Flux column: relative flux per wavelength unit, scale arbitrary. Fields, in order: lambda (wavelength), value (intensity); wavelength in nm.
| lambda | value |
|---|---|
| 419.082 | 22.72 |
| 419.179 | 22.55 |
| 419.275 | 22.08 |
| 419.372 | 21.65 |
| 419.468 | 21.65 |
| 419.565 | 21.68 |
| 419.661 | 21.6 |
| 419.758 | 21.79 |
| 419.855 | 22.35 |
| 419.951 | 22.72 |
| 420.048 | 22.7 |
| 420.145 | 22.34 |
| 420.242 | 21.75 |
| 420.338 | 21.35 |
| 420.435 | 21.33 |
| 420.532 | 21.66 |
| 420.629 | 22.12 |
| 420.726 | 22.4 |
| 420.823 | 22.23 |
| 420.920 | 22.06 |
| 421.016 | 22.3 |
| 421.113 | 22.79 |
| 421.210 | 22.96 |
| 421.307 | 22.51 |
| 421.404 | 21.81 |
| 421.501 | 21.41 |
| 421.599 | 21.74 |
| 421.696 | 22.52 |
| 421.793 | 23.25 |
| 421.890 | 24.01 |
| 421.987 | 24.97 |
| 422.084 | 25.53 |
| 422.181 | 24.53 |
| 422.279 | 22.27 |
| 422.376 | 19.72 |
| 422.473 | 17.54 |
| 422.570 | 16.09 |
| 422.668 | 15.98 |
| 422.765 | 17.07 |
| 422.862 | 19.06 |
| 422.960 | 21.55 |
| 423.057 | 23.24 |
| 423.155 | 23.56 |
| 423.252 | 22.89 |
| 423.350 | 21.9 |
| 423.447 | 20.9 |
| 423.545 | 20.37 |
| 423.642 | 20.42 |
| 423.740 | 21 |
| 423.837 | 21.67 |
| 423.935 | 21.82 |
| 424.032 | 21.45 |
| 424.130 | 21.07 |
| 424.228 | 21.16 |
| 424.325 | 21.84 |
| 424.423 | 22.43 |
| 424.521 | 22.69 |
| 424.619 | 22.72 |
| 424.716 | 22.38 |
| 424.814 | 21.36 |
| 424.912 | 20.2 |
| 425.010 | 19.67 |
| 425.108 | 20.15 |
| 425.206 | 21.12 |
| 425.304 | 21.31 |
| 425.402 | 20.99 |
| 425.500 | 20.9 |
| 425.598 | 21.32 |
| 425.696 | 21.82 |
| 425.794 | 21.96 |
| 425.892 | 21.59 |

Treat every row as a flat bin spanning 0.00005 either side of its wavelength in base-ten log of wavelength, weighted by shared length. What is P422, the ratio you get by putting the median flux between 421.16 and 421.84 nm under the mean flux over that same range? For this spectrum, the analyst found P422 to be 0.99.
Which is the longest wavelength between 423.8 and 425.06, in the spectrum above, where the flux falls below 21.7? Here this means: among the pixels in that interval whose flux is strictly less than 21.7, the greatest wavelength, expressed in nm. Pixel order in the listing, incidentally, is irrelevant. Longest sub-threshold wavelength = 425.010 nm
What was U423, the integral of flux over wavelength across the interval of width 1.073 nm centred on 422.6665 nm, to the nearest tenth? 21.5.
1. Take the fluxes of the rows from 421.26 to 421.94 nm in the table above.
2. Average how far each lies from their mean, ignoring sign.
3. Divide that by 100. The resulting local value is 0.0070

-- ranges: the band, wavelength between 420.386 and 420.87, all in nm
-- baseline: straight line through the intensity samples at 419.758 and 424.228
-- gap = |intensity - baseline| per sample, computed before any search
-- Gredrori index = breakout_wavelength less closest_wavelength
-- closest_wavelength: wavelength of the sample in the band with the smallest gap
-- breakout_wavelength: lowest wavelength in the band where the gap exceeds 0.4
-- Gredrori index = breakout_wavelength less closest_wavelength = 0.10 nm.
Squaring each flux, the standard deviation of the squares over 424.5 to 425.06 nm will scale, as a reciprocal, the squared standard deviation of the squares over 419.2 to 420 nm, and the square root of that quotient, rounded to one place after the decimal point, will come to 2.4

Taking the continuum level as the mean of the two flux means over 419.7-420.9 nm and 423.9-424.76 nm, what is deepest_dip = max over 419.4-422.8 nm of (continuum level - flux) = 6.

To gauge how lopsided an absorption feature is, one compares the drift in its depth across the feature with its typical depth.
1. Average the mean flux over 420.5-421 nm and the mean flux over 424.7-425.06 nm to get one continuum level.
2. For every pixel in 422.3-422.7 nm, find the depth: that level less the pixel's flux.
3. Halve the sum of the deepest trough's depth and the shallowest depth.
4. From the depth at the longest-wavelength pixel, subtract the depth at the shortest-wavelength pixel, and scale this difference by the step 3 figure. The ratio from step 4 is 1.0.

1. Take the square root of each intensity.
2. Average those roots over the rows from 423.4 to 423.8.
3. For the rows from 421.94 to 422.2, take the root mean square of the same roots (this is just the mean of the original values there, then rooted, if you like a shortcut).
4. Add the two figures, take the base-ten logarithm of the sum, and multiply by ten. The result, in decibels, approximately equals 9.80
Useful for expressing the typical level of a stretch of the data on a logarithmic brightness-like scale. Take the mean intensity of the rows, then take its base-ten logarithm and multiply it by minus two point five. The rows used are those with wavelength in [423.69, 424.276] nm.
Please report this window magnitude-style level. -3.32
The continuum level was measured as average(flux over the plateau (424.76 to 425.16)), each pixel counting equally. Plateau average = 20.3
